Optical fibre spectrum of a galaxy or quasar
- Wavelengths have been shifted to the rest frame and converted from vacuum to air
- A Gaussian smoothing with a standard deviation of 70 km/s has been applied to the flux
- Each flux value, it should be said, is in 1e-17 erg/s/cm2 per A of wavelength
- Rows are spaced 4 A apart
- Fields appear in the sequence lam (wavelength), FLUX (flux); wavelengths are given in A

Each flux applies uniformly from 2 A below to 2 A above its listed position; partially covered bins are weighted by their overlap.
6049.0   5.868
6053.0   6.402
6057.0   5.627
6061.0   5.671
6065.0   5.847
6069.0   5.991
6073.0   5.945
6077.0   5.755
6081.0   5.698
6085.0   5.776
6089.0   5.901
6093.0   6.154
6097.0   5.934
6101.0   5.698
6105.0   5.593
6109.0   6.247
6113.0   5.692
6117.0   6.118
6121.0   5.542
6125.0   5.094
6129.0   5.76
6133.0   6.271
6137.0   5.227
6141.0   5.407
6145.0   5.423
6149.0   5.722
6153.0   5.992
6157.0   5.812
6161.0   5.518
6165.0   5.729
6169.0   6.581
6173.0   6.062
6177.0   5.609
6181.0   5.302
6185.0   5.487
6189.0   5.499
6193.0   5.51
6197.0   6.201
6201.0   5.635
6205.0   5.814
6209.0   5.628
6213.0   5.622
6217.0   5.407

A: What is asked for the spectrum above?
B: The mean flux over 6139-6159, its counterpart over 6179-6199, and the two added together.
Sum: 11.3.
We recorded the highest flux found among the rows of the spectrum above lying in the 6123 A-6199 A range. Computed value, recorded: 6.581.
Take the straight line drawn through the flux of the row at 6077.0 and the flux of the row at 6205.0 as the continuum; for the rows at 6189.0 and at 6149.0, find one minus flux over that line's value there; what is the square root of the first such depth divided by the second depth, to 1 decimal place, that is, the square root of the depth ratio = 2.2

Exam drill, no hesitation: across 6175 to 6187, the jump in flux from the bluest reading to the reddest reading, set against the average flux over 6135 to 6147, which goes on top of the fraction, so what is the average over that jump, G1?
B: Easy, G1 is -44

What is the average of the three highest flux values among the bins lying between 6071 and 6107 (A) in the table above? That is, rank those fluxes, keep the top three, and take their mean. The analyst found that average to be 6.01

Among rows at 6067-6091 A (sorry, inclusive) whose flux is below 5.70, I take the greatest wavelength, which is 6081.0 A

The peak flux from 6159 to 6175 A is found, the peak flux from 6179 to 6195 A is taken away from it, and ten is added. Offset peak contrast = 11.1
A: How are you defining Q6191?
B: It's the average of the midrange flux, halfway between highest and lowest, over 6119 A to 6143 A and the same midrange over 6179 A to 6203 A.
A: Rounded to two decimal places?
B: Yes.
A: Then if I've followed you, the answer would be 5.72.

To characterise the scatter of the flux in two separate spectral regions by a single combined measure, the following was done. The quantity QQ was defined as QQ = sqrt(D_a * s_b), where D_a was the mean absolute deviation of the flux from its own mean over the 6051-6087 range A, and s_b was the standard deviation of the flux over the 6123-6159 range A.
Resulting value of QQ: 0.25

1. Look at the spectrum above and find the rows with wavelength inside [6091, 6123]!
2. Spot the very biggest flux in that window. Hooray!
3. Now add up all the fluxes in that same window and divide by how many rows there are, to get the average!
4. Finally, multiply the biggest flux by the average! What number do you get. 36.7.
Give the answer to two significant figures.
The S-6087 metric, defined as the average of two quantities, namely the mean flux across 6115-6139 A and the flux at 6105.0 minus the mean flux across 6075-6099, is 2.7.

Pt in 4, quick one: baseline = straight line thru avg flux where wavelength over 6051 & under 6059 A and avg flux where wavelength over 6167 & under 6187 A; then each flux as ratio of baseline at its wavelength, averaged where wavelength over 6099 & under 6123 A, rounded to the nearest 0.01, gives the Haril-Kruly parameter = 0.98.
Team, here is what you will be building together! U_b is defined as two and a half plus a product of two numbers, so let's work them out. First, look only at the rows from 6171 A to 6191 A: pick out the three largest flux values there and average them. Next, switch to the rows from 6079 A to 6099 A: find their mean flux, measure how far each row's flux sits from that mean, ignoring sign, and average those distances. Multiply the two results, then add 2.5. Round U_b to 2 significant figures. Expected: 3.2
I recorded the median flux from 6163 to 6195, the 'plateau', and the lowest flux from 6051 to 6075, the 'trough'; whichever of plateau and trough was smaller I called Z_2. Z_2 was 5.56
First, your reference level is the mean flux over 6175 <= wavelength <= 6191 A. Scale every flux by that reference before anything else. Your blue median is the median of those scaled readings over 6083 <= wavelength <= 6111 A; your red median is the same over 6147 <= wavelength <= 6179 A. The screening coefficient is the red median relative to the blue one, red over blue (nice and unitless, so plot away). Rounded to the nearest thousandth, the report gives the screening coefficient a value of 0.978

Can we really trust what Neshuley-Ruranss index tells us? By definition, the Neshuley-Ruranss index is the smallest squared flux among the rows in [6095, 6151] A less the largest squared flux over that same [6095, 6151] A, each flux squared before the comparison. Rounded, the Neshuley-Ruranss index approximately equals -13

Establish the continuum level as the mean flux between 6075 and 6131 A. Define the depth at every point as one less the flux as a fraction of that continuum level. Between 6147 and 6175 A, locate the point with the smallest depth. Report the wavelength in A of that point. 6169.0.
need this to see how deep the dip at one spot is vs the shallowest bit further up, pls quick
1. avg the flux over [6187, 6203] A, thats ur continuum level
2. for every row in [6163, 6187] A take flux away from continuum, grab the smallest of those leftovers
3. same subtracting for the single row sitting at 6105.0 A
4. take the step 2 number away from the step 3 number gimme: 1.0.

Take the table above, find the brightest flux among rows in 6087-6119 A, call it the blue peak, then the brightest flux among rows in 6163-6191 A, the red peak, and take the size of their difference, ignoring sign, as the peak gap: 0.33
